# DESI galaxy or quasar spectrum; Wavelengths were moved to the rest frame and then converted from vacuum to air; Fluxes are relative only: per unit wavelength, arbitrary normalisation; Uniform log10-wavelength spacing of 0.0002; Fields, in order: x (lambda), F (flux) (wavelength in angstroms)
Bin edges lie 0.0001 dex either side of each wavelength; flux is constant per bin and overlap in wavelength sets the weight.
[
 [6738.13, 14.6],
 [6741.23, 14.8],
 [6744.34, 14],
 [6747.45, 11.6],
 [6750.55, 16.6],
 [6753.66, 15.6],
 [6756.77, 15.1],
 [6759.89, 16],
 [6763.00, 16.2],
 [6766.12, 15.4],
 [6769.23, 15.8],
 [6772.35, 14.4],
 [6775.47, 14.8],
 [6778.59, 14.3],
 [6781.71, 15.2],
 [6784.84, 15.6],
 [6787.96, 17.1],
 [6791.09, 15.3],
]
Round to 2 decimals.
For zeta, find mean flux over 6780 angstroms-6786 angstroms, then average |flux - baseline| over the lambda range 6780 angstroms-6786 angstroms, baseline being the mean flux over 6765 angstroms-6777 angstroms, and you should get 0.30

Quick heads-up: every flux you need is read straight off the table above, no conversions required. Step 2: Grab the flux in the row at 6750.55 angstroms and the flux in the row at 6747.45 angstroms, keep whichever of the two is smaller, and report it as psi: 11.6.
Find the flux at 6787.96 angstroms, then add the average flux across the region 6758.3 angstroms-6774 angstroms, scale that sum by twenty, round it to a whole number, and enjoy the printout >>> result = 653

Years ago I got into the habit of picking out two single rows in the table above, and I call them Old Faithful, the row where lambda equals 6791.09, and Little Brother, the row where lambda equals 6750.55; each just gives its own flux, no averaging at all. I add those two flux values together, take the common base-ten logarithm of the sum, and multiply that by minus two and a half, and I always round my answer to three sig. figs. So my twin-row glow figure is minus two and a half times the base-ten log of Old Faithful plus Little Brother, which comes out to -3.76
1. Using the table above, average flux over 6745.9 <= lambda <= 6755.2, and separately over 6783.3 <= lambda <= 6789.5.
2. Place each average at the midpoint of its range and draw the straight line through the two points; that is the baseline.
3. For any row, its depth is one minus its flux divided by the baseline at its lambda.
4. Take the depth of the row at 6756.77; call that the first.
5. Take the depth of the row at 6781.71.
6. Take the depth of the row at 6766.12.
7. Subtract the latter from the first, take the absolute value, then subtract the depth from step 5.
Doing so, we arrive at -0.05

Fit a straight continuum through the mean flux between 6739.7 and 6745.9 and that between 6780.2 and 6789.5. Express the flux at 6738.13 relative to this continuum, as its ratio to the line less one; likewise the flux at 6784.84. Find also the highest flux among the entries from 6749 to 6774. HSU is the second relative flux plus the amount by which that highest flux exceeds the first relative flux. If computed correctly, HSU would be 16.55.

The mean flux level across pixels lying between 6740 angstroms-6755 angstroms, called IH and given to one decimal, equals 14.5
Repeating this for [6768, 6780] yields 14.8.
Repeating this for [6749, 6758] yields 15.8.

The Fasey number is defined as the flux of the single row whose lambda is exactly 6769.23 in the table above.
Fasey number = 15.8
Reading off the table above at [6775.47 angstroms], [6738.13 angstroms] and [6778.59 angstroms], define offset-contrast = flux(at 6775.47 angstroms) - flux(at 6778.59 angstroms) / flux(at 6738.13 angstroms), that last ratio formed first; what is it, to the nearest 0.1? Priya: 13.8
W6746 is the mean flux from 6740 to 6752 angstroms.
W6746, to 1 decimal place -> 14.2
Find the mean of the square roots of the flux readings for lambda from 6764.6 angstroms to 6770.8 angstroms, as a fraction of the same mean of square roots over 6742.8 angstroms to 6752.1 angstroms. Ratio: 1.06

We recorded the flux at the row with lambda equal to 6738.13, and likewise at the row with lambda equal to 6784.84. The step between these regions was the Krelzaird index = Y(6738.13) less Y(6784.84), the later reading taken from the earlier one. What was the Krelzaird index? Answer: -1.0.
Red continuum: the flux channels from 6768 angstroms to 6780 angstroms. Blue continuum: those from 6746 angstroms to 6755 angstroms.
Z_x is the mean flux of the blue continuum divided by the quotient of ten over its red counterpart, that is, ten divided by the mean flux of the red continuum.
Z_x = 21.6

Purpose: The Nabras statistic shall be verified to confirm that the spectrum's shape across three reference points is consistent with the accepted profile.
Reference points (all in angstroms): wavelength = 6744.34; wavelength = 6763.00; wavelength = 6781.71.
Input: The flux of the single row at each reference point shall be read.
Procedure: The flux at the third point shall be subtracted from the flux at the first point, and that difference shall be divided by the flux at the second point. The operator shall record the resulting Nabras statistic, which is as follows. -0.074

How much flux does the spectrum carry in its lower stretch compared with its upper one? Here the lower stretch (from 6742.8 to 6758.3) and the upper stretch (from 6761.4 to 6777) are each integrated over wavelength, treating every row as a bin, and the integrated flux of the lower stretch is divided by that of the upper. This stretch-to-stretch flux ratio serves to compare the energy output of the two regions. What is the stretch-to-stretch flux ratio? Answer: 0.95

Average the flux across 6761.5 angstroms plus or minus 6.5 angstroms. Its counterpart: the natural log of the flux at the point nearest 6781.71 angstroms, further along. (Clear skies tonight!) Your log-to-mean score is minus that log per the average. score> -0.174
